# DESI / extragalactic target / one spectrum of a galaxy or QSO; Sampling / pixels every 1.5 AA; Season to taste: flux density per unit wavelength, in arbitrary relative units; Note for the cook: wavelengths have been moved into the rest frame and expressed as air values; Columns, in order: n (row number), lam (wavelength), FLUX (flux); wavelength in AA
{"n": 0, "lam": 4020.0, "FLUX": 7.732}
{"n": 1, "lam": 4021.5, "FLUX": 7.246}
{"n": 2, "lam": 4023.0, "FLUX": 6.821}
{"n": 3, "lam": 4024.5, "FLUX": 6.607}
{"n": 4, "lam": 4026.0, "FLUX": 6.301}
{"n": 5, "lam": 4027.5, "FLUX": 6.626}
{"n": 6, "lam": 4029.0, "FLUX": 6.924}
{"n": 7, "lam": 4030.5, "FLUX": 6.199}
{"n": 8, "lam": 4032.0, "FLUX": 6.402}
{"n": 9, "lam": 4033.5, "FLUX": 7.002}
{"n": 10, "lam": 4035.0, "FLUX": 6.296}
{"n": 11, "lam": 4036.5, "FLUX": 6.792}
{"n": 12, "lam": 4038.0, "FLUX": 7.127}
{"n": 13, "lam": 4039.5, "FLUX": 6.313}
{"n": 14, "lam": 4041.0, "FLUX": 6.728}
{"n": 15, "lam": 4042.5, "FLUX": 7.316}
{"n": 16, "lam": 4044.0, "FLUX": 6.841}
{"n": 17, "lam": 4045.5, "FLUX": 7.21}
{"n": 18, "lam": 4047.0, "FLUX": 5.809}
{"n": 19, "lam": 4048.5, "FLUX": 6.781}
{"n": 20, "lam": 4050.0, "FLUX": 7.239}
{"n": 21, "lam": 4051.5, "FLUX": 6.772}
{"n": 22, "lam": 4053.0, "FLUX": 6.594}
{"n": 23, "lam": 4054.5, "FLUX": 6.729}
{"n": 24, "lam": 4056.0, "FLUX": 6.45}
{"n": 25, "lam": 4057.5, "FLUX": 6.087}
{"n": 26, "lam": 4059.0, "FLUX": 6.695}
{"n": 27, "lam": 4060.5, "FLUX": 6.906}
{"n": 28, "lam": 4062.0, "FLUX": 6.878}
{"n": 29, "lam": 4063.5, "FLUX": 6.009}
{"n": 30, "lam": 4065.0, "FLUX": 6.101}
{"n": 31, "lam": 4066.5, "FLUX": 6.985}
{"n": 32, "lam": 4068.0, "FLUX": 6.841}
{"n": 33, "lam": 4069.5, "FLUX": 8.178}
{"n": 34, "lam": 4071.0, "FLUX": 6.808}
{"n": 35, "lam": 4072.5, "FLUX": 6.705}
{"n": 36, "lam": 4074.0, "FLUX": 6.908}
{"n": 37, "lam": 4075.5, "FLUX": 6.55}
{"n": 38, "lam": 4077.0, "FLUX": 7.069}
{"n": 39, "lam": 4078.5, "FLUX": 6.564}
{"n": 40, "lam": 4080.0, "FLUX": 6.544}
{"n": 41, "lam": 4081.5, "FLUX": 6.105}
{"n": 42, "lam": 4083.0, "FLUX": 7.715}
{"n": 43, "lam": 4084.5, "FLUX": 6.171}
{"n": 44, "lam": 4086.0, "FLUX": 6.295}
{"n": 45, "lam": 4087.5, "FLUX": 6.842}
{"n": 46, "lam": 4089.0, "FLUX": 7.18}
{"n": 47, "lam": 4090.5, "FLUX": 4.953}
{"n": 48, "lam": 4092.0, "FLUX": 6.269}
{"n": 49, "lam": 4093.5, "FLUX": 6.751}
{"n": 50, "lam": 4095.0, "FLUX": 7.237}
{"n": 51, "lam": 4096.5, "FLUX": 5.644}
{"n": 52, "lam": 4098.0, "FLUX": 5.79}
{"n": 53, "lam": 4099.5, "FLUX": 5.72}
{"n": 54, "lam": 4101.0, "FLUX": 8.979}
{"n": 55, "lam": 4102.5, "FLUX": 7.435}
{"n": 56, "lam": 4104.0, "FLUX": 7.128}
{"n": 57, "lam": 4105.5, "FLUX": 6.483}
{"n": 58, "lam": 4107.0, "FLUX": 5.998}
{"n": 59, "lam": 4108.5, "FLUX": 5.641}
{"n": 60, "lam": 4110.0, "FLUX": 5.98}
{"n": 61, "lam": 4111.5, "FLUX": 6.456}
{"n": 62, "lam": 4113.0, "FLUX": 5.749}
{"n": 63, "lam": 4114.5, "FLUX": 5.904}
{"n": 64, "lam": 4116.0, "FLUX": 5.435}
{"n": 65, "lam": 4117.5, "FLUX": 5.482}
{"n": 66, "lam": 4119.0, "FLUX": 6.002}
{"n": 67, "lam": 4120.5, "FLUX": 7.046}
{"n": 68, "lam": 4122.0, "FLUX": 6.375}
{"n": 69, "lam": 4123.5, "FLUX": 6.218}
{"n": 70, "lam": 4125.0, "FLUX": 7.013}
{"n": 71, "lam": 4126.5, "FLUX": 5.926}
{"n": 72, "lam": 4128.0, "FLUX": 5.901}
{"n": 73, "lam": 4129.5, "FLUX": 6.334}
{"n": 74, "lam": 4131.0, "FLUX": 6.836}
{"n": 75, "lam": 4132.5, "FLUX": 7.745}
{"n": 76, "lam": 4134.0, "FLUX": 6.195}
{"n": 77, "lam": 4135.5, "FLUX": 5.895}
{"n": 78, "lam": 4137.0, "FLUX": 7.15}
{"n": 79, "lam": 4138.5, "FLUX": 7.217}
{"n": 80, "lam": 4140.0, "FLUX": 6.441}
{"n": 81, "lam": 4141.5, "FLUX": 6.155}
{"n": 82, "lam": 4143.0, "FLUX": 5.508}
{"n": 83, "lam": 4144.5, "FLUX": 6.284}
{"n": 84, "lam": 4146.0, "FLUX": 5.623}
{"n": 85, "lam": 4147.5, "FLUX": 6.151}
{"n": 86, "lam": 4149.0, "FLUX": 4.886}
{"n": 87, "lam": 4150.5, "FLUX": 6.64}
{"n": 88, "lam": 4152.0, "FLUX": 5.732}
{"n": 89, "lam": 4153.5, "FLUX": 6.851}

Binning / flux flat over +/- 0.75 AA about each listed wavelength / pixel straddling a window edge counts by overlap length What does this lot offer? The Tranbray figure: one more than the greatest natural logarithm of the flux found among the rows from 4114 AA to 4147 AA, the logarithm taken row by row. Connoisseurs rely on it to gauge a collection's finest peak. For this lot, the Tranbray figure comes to 3.05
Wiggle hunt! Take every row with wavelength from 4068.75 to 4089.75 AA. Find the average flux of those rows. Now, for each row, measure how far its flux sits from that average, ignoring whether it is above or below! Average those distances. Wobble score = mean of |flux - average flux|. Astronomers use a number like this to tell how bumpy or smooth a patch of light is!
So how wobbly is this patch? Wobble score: 0.42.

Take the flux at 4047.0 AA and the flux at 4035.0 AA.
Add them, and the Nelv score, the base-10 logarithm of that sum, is 1.08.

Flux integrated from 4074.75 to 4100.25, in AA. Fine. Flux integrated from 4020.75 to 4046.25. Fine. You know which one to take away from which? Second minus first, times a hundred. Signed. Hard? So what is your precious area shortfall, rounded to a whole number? 803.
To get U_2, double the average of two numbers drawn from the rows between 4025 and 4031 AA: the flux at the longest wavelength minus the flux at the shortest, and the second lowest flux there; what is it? 6.2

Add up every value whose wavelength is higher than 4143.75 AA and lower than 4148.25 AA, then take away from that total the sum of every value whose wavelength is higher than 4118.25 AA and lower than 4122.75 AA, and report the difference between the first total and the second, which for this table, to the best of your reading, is -1.4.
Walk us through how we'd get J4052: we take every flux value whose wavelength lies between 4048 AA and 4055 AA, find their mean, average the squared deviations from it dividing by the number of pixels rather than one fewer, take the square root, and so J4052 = 0.22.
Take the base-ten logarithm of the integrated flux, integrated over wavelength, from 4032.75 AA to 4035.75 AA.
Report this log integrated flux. 1.3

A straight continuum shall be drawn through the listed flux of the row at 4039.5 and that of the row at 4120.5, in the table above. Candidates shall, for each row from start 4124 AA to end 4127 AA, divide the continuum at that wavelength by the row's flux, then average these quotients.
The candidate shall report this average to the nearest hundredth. 1.10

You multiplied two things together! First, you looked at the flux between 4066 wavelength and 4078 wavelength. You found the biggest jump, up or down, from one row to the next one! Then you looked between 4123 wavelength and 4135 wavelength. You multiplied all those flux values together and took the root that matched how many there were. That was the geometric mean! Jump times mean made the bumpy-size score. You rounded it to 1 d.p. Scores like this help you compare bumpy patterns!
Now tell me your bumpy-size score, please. 8.9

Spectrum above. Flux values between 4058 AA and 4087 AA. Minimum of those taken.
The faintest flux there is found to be 6.009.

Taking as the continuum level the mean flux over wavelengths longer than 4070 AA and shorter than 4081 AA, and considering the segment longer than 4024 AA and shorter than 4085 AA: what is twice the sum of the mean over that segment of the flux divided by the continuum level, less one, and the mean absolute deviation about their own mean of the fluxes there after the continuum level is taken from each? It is 0.67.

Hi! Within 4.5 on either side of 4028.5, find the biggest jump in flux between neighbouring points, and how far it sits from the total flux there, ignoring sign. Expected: 38.3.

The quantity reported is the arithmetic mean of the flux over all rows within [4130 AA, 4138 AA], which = 6.8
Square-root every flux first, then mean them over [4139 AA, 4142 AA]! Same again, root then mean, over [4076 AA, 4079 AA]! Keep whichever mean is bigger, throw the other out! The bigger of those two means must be 2.61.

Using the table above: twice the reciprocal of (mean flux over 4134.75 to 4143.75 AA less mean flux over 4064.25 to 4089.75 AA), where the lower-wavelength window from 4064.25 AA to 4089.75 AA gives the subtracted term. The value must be -5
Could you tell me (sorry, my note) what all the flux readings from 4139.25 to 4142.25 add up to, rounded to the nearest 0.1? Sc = 12.6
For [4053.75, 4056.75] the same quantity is 13.2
